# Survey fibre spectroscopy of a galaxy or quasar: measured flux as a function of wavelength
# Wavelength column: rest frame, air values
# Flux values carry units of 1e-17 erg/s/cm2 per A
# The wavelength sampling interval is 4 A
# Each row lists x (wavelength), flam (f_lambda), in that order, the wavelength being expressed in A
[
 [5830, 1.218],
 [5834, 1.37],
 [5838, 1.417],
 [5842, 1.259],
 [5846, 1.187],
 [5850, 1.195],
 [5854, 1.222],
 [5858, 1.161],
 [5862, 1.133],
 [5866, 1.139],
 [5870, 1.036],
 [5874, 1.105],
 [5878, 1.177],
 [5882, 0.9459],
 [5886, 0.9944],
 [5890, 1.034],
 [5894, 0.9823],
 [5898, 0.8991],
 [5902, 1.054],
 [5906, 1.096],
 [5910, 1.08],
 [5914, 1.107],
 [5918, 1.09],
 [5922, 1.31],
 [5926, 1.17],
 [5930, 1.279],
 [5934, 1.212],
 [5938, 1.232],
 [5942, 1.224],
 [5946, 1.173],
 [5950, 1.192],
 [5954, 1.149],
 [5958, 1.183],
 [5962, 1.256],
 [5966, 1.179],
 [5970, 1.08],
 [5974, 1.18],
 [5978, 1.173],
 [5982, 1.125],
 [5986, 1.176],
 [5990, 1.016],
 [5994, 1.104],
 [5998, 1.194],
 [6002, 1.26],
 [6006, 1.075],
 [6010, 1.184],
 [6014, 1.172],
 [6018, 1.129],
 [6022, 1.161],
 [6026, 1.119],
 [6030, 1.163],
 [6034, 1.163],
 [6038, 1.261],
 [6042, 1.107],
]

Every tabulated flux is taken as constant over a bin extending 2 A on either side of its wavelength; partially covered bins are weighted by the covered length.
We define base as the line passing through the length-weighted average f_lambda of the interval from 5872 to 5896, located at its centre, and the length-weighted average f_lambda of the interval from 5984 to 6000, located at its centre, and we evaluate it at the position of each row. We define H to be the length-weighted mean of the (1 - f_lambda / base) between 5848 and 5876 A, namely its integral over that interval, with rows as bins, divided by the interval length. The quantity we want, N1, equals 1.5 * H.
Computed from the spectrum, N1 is -0.17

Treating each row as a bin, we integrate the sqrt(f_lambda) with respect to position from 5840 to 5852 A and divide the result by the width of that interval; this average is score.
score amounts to 1.10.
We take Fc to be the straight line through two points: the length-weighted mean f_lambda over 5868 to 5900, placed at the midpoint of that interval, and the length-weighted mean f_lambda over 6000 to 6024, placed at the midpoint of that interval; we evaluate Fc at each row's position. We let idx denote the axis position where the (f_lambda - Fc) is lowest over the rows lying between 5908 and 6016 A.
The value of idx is 5990 A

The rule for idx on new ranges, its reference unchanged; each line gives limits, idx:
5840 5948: 5898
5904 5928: 5910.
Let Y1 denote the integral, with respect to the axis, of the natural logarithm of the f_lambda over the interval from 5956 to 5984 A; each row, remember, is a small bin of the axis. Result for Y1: 4.3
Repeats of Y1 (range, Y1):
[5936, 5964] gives 5.1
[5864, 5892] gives 1.6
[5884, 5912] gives 0.5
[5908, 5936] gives 4.5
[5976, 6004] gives 3.9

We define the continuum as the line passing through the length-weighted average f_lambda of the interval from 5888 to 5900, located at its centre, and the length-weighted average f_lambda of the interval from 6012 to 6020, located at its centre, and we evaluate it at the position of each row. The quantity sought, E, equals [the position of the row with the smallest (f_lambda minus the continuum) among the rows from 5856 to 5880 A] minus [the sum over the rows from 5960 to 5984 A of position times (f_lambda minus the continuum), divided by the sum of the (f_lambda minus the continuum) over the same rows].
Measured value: -98.7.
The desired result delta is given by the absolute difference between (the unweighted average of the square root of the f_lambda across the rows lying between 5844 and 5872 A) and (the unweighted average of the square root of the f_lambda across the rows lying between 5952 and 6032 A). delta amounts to 0.00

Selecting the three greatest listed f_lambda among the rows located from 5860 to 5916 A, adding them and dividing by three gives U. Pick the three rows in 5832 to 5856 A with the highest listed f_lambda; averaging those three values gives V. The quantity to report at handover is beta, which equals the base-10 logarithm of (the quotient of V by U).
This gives 0.07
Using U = 1.150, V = 1.35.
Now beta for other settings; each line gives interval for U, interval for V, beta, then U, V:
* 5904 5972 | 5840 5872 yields -0.02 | 1.282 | 1.23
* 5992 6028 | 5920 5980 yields 0.02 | 1.213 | 1.28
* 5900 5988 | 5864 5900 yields -0.05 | 1.282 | 1.14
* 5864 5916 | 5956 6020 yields 0.03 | 1.141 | 1.24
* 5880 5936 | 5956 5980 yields -0.02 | 1.267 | 1.21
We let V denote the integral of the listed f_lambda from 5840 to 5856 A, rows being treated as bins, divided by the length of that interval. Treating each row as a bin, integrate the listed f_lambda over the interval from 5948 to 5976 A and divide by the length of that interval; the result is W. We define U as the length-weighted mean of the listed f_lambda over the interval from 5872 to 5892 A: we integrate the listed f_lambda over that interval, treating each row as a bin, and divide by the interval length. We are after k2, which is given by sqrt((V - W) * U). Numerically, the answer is 0.21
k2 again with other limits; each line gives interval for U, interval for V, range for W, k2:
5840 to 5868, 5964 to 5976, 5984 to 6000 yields 0.17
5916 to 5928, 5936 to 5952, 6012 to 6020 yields 0.26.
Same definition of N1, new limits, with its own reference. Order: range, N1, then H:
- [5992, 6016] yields -0.04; -0.03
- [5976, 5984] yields -0.05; -0.03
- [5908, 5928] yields -0.12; -0.08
